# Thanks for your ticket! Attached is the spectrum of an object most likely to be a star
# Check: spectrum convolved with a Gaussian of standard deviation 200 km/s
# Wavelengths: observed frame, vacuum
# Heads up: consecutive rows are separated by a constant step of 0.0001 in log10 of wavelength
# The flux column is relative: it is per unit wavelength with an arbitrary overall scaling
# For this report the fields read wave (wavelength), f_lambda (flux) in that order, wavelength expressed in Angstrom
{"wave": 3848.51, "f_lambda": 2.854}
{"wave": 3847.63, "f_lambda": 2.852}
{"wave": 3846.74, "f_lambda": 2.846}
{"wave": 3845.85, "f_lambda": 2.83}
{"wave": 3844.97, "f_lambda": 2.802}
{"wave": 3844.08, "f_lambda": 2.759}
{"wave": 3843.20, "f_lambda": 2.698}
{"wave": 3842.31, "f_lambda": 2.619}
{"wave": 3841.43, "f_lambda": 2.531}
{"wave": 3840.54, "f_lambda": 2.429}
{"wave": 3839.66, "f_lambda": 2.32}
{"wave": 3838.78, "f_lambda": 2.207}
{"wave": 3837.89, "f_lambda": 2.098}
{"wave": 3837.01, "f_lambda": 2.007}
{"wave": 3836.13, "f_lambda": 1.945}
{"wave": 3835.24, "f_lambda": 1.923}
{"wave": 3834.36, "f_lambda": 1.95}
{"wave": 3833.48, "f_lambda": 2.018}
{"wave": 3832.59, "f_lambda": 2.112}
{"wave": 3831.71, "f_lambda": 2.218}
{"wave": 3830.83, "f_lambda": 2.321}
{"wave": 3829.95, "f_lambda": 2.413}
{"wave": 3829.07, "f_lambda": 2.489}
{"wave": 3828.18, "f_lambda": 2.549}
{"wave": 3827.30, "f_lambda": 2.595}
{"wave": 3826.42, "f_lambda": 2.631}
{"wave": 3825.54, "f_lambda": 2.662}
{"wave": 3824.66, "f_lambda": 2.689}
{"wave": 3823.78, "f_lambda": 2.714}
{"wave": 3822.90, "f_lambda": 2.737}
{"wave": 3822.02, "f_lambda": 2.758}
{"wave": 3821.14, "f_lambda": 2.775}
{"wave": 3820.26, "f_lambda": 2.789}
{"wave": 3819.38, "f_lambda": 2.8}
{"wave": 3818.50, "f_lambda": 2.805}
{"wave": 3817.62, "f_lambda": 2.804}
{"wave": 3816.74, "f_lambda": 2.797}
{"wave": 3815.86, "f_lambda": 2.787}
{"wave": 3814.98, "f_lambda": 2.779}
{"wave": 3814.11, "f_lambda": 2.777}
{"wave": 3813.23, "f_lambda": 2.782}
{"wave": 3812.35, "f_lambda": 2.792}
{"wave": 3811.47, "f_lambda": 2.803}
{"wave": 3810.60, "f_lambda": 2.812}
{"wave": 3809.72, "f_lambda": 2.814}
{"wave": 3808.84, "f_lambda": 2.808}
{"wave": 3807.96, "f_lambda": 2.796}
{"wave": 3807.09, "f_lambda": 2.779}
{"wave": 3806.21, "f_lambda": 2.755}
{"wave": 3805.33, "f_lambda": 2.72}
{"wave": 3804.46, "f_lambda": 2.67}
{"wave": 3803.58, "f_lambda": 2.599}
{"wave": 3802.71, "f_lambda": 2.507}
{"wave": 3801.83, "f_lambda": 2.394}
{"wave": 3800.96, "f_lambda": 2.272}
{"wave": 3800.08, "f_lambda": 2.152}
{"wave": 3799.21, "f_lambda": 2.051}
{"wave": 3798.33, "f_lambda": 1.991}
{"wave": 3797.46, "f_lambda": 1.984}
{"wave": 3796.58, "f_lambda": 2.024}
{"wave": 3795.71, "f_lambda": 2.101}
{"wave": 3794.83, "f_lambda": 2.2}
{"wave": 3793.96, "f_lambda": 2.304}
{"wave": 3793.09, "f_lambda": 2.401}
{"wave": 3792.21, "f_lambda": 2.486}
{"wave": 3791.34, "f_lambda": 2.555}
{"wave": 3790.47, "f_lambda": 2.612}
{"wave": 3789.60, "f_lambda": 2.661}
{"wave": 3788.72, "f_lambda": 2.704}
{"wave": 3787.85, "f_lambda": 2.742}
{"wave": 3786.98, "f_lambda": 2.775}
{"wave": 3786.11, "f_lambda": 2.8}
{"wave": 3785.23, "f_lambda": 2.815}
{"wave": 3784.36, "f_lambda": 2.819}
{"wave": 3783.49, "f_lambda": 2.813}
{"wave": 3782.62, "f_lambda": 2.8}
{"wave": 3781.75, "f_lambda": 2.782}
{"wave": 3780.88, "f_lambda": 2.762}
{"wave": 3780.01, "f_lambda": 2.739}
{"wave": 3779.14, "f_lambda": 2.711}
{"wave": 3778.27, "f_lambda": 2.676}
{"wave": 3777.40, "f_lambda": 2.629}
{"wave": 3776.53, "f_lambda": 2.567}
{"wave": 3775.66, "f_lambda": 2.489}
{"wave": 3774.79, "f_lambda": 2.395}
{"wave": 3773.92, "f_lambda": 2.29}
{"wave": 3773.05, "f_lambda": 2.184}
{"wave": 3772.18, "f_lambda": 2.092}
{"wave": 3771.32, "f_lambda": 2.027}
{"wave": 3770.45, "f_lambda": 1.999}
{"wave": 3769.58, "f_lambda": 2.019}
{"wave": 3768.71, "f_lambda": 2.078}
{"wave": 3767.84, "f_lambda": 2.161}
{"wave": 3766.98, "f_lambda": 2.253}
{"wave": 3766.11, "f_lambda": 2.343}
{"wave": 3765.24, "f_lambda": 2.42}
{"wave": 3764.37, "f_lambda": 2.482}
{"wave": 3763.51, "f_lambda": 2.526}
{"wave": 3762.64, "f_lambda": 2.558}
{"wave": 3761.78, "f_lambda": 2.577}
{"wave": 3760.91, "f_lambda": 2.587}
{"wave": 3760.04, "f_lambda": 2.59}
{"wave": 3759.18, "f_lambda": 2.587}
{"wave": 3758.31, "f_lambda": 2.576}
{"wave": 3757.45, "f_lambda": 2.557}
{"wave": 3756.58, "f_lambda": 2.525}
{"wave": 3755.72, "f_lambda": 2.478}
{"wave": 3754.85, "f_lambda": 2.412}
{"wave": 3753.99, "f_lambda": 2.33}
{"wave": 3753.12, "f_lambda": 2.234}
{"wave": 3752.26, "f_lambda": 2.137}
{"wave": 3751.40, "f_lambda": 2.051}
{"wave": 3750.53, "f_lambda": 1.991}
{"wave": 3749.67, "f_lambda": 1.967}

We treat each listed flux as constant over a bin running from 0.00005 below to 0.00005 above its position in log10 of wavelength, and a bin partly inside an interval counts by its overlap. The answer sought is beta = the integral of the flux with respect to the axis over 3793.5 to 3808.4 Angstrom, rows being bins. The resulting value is 35.3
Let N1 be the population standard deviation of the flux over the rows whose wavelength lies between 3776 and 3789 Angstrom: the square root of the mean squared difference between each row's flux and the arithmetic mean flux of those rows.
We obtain 0.07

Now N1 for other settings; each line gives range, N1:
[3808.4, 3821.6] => 0.01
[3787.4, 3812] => 0.28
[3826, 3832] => 0.14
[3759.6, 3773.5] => 0.22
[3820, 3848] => 0.30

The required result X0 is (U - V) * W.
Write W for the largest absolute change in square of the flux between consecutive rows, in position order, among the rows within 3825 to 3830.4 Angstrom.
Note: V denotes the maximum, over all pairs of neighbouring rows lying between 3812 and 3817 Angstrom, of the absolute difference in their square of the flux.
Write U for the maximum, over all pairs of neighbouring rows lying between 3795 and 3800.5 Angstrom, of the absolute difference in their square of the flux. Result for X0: 0.137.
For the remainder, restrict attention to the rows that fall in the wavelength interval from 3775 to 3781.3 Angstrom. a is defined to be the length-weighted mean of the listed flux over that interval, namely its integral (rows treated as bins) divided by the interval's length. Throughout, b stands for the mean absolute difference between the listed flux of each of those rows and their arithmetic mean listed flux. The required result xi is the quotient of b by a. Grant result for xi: 0.030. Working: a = 2.64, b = 0.079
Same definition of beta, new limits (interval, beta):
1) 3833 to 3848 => 36.0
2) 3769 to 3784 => 37.0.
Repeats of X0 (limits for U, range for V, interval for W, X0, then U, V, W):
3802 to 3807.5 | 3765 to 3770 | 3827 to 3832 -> 0.026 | 0.47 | 0.4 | 0.5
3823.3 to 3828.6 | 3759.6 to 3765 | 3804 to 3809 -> 0.004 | 0.24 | 0.2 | 0.3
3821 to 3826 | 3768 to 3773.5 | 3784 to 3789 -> -0.052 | 0.14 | 0.4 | 0.2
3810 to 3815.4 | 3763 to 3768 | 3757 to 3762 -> -0.034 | 0.06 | 0.4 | 0.1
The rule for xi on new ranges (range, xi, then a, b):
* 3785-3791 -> 0.022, 2.72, 0.061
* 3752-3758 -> 0.053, 2.39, 0.127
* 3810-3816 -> 0.004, 2.79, 0.010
